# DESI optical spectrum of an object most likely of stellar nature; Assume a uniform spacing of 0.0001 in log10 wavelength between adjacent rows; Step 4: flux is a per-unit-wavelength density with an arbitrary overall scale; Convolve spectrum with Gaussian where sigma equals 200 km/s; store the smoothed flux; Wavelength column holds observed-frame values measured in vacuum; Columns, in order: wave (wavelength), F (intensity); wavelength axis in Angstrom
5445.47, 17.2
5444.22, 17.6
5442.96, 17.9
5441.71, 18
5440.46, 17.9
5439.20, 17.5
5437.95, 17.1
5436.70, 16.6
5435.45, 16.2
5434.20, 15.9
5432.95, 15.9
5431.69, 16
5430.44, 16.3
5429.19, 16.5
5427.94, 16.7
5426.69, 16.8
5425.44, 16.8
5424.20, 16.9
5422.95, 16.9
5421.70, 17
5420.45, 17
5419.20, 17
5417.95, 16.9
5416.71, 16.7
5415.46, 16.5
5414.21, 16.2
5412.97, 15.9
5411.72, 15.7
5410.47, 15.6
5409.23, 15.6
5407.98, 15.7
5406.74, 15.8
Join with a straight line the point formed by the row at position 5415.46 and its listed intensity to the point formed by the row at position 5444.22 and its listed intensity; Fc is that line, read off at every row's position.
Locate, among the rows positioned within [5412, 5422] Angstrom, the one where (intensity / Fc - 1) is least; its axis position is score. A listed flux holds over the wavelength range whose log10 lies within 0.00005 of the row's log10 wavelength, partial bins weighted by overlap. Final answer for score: 5412.97 Angstrom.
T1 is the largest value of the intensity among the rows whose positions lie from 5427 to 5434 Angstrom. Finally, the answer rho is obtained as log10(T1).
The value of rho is 1.22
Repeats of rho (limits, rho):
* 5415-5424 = 1.23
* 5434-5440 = 1.24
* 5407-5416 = 1.22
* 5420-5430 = 1.23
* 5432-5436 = 1.21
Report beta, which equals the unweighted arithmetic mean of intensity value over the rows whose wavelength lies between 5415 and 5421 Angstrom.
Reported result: 16.8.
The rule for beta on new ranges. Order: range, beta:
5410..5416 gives 16.0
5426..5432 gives 16.5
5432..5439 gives 16.3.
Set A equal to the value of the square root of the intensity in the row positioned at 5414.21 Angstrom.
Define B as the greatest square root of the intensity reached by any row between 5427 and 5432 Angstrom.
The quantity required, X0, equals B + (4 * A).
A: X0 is 20.2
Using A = 4.02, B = 4.09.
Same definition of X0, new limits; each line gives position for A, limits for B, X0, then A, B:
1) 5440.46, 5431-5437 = 21.0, 4.23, 4.07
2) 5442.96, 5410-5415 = 20.9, 4.23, 4.02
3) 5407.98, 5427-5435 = 19.9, 3.96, 4.09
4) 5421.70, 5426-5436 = 20.6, 4.12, 4.10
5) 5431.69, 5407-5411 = 20.0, 4.00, 3.96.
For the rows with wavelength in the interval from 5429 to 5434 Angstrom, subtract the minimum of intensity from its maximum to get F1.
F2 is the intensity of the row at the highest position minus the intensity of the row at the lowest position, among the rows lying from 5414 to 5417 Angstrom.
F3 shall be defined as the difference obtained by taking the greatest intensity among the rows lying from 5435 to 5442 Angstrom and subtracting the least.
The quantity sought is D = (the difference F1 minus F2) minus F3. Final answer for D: -1.7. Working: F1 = 0.60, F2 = 0.50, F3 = 1.8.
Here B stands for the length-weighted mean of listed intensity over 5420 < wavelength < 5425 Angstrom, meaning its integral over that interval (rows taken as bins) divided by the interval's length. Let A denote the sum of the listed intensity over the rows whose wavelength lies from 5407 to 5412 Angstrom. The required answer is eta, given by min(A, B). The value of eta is 17.0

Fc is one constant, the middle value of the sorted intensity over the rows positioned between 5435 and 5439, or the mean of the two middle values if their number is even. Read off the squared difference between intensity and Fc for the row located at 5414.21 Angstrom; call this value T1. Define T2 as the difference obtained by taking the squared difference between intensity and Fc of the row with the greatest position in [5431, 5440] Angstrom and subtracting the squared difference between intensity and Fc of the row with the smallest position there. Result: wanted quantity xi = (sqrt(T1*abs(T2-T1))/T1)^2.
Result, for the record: 1.8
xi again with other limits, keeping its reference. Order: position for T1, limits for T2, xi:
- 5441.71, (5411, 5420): 1.3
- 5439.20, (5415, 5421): 0.8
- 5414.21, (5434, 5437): 4.1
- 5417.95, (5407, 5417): 9.9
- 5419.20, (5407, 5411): 0.2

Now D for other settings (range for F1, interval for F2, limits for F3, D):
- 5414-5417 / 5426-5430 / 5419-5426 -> 0.6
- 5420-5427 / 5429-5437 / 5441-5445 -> -0.3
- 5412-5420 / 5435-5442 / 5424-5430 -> -1.1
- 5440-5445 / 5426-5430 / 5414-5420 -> -0.1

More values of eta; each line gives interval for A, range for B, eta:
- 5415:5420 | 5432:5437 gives 16.1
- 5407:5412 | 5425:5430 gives 16.7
